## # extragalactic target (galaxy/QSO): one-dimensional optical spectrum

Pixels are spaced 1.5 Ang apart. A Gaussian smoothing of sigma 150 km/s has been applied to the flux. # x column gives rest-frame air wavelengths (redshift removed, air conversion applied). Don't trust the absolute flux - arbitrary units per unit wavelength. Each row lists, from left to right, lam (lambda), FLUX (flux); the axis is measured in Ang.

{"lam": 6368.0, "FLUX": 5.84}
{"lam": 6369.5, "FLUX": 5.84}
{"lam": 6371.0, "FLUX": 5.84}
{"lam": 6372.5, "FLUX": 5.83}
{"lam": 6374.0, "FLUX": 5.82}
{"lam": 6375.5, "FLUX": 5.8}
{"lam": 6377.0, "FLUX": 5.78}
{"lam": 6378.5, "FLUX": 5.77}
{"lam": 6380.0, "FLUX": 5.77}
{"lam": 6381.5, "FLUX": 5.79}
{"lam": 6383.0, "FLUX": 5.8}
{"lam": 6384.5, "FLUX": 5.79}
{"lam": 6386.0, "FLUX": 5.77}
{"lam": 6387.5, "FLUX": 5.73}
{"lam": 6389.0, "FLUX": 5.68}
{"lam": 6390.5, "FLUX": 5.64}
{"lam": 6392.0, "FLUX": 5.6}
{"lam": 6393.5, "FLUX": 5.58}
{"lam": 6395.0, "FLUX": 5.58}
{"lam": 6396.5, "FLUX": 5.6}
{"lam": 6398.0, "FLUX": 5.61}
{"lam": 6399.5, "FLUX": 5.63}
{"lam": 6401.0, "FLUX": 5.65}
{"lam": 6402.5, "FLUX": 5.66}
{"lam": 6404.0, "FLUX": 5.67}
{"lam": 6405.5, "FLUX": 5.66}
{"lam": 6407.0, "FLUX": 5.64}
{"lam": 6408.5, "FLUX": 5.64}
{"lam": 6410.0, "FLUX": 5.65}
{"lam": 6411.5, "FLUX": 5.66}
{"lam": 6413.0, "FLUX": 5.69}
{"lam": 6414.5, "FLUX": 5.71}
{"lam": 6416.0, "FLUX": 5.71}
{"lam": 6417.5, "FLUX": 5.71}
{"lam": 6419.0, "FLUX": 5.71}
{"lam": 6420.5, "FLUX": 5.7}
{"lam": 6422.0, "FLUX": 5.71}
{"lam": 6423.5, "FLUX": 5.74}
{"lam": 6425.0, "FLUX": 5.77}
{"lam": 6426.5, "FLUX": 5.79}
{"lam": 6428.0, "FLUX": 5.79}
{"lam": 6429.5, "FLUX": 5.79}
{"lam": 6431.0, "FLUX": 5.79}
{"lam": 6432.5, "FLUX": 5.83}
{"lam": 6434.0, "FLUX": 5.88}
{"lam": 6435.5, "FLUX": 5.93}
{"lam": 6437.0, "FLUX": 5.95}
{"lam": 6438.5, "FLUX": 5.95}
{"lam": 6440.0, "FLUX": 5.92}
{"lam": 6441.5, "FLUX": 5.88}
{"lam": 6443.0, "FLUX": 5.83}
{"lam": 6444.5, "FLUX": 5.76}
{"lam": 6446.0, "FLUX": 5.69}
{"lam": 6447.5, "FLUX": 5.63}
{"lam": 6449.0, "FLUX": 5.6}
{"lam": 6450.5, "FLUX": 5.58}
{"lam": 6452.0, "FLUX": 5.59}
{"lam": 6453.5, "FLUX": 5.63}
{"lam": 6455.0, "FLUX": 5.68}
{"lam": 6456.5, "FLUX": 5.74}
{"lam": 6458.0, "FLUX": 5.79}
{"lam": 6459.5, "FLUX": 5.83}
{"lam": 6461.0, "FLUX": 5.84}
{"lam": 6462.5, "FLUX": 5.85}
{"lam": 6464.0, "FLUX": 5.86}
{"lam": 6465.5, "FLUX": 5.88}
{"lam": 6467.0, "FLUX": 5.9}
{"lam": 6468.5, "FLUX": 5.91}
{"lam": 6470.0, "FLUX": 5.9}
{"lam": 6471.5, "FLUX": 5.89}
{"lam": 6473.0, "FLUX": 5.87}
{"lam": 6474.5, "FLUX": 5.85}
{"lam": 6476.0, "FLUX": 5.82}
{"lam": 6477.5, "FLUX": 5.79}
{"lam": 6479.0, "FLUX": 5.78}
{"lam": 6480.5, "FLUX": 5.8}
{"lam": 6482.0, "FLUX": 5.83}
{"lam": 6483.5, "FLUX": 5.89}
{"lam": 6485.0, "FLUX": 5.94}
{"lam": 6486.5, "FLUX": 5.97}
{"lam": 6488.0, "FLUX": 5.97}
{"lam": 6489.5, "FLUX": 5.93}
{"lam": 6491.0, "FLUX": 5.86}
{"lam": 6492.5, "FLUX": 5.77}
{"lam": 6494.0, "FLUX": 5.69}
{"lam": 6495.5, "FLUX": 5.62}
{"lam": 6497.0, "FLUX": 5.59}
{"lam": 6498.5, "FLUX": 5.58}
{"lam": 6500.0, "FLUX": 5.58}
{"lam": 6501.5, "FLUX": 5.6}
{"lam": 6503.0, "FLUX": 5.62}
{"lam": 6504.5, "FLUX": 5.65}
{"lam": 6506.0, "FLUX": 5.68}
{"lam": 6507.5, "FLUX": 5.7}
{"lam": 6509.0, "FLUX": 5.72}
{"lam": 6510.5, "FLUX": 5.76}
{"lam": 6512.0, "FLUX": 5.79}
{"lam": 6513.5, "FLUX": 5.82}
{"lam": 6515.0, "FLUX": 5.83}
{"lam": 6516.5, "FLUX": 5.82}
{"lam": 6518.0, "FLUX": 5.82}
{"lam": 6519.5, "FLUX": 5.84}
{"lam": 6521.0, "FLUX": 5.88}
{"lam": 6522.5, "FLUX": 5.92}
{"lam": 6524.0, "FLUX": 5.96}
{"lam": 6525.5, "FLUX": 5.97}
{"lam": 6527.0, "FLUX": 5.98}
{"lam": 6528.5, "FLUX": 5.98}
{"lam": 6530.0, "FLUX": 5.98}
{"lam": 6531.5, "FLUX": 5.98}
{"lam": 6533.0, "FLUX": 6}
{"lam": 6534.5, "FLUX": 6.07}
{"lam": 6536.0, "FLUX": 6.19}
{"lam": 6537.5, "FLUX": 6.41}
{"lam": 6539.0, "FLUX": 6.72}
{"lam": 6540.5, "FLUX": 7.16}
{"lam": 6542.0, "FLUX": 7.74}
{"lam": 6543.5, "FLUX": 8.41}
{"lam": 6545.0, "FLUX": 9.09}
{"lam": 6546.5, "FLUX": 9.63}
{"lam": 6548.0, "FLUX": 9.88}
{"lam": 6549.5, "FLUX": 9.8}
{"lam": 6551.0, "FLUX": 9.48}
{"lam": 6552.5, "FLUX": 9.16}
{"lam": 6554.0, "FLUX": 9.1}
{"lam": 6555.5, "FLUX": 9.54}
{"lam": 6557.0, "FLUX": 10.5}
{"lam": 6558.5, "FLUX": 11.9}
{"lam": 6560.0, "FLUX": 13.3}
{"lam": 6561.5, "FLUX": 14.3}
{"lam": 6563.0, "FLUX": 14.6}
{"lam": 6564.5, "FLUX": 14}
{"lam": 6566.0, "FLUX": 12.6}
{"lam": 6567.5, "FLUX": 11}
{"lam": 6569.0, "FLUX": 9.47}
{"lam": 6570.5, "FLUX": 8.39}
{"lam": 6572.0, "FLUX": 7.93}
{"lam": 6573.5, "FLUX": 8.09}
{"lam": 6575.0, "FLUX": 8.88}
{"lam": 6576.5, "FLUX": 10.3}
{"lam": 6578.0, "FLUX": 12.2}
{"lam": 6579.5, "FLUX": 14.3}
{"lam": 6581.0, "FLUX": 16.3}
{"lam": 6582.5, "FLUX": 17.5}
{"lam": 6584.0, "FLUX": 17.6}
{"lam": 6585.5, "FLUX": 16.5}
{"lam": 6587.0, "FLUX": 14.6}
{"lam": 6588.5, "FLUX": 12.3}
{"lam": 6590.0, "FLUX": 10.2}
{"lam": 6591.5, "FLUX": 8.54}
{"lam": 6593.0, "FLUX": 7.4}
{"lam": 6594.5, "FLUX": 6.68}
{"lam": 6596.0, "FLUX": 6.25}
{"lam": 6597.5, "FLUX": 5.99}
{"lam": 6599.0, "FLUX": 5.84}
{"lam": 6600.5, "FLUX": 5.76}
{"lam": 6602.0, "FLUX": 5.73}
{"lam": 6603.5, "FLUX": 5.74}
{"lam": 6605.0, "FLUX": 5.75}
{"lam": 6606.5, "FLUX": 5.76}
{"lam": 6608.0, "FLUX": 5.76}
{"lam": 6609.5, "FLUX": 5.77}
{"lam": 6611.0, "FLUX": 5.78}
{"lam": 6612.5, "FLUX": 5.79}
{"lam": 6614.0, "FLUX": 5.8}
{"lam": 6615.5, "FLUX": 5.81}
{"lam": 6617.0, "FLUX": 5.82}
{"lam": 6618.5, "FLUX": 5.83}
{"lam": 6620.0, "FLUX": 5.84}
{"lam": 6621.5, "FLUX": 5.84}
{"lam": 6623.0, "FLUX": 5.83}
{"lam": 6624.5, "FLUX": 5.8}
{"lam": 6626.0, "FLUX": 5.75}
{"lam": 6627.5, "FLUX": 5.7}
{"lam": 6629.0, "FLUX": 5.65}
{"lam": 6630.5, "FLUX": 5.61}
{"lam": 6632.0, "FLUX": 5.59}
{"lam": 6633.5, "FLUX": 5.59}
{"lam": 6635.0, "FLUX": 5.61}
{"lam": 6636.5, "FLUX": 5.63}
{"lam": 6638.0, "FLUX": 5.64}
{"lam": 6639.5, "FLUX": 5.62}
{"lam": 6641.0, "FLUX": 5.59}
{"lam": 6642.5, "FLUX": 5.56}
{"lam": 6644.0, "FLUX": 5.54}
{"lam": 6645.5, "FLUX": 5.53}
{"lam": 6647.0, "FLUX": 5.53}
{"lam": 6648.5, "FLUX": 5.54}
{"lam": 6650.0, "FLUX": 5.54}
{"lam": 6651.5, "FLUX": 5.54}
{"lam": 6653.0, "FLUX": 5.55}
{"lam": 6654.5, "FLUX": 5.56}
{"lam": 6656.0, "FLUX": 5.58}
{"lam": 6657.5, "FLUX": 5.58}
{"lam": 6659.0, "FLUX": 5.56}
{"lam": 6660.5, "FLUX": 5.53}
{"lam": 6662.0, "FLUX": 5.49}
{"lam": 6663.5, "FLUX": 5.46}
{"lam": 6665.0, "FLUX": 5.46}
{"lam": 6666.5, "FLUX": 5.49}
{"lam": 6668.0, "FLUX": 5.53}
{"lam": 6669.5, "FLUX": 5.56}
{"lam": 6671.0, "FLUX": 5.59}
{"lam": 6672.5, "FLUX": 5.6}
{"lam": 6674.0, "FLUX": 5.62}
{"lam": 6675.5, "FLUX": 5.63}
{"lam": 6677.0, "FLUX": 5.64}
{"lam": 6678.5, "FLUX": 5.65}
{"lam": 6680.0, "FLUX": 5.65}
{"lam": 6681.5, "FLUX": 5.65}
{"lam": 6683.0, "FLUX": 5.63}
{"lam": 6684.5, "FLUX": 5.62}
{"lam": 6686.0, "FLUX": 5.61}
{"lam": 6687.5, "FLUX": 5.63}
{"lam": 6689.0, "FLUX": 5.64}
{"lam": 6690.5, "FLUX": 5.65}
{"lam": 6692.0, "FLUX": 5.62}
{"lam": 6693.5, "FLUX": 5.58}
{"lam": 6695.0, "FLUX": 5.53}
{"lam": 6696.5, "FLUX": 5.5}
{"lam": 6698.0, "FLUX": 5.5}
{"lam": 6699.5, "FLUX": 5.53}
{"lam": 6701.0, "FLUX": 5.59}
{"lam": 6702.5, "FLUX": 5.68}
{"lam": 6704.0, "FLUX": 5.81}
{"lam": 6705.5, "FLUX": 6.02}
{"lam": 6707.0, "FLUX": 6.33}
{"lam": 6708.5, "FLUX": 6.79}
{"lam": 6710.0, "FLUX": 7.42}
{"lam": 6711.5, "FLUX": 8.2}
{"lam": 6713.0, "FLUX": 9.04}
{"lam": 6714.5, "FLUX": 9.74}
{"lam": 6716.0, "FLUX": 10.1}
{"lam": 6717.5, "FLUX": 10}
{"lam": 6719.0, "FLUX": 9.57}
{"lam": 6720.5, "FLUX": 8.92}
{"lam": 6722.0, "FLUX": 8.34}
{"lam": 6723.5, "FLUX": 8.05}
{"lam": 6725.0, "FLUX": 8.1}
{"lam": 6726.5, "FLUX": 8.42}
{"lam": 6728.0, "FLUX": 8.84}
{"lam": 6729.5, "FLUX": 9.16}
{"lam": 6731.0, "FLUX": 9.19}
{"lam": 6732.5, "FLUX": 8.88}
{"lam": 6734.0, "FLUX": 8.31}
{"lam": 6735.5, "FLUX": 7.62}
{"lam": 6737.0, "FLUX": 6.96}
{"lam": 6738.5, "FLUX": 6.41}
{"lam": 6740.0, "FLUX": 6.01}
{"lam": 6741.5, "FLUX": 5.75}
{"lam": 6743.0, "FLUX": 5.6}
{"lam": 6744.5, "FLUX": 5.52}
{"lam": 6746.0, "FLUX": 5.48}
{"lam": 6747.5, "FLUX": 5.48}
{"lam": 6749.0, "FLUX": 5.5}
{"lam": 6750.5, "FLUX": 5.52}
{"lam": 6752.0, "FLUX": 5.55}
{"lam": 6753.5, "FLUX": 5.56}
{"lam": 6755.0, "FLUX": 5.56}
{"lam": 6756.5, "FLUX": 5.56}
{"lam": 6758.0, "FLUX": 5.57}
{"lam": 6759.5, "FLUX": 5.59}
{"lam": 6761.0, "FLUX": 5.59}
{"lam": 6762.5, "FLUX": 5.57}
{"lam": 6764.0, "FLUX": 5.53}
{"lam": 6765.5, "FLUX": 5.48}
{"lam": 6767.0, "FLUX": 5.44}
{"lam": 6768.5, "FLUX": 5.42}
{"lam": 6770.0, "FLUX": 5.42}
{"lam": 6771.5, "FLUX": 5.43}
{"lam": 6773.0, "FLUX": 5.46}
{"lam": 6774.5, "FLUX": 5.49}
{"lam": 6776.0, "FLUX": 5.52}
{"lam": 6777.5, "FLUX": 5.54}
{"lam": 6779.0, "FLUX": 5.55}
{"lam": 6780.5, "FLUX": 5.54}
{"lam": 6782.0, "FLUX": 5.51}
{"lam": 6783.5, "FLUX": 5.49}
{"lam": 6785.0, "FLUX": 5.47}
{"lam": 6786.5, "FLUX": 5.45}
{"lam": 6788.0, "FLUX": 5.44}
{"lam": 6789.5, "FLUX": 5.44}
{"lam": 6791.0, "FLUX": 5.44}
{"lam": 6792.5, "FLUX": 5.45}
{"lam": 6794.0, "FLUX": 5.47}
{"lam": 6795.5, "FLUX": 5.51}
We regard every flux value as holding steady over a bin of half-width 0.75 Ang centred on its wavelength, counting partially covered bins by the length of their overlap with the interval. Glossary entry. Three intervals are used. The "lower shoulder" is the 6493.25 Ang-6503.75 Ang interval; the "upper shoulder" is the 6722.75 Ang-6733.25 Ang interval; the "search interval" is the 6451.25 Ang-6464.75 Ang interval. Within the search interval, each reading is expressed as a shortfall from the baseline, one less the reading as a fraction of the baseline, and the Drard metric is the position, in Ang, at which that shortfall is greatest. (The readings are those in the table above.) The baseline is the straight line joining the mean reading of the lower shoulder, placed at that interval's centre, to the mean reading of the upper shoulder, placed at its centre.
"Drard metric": 6452.0 Ang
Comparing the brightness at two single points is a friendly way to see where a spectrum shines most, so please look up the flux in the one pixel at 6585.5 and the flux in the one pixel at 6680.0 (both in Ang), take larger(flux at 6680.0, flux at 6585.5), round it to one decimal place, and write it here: 16.5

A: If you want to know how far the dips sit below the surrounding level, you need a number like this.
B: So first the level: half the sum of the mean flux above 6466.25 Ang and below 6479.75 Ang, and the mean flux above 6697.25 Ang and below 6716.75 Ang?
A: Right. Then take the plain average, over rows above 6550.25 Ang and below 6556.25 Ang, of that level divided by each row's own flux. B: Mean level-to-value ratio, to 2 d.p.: 0.69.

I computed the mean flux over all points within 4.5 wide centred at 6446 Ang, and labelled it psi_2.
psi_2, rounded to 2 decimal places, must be 5.69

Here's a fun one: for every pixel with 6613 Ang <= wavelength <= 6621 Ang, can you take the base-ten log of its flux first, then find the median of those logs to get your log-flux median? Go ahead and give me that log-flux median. 0.765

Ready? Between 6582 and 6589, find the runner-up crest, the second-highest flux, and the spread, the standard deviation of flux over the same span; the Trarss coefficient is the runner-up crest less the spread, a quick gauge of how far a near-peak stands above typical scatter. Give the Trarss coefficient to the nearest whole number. 15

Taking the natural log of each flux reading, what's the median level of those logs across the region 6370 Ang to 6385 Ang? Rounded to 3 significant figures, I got 1.76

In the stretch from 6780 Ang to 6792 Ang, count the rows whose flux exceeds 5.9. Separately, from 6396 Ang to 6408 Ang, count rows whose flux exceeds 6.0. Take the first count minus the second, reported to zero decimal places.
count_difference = 0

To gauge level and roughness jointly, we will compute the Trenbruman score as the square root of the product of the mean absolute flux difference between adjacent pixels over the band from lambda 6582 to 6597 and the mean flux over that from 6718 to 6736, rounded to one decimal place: 3.3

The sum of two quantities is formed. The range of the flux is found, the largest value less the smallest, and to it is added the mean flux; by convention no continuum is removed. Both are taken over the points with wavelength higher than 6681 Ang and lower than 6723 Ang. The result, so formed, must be 11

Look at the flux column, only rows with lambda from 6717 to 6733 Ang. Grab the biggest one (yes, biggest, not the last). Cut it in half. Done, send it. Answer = 5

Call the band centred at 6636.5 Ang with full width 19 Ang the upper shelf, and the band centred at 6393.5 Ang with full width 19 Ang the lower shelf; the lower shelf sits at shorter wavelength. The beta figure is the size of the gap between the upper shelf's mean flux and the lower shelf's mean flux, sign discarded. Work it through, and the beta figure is 0.05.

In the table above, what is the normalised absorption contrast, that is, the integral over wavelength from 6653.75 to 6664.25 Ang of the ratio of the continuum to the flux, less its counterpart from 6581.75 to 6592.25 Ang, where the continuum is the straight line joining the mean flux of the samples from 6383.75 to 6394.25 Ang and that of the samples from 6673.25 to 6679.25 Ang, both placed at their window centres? 6.1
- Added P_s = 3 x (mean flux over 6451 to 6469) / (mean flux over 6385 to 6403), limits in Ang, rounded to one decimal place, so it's 3.1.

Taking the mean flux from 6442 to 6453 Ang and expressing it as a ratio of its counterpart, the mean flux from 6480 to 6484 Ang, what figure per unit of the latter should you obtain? 0.97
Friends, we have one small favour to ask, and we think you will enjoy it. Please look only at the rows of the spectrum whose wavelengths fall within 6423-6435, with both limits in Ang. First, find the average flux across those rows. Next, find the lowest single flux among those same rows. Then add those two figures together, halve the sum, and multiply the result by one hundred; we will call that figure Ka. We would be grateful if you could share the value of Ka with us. 577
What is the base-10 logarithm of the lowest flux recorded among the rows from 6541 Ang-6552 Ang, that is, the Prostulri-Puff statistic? 0.889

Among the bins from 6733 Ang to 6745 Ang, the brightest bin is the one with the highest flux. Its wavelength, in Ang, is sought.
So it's 6734.0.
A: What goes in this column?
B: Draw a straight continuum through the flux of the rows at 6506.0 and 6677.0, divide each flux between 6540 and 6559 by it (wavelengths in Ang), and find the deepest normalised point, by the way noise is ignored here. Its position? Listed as 6540.5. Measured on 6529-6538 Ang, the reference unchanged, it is 6530.0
